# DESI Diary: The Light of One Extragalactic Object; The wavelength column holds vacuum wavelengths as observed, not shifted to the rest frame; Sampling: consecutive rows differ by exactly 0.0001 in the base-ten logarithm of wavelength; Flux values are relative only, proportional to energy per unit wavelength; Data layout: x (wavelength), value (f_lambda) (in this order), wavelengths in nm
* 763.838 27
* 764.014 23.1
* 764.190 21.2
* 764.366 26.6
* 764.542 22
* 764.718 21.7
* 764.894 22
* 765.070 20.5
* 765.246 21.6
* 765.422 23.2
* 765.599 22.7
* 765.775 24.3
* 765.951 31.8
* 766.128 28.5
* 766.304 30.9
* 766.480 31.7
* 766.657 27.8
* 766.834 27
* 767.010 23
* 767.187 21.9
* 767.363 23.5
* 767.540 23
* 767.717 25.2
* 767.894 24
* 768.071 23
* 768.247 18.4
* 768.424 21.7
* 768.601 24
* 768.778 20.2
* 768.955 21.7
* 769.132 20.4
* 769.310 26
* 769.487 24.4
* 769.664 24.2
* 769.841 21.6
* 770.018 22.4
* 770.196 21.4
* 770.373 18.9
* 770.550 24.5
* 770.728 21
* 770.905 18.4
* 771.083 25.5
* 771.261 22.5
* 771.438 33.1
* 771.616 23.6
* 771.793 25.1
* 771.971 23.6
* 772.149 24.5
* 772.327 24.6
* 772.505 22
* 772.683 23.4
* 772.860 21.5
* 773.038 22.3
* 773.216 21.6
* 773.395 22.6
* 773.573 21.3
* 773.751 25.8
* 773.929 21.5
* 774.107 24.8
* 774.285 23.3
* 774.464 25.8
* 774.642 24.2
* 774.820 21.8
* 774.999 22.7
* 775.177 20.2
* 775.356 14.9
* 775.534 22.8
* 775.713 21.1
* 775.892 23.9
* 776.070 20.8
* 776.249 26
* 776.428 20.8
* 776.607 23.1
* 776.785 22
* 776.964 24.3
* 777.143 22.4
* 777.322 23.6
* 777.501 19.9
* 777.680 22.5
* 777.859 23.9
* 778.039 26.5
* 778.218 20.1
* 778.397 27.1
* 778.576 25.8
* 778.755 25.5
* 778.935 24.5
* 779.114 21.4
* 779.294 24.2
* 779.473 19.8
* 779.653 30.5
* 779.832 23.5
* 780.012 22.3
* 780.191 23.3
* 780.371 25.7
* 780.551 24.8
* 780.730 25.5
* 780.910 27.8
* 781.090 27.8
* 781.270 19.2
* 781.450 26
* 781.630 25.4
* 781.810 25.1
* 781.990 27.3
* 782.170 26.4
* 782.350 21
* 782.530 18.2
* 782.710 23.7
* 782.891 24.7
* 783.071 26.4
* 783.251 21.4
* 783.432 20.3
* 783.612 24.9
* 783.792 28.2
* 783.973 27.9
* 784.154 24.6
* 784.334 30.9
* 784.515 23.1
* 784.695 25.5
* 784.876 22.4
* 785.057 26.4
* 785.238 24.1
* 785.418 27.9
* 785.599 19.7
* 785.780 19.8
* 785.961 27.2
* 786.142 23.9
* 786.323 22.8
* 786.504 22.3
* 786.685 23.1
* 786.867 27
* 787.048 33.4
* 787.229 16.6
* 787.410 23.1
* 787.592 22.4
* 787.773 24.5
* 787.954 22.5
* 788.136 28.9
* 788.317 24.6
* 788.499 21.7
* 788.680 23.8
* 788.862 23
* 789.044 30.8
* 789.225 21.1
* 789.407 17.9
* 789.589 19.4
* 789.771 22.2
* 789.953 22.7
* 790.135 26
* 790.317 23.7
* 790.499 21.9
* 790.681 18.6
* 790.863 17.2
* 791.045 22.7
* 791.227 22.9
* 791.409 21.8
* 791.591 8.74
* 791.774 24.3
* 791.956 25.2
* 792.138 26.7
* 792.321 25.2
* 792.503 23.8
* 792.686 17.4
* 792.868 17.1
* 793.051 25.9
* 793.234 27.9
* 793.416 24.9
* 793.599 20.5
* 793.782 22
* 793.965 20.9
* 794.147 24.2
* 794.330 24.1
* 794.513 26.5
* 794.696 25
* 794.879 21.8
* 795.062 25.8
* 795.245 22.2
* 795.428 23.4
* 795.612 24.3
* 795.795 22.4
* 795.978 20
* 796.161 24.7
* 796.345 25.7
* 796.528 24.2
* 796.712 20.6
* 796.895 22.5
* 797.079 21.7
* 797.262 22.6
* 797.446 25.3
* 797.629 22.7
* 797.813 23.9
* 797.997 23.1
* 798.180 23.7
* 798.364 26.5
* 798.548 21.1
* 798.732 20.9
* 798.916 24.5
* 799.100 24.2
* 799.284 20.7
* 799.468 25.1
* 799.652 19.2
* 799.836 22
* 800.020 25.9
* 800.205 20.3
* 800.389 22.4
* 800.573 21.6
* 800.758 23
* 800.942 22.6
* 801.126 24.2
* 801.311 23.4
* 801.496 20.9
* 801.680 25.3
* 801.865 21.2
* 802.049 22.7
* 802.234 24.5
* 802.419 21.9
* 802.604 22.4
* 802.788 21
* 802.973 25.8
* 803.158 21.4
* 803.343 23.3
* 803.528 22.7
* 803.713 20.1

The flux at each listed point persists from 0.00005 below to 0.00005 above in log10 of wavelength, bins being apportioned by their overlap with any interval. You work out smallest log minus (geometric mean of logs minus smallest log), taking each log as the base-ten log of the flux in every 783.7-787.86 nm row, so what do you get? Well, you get 1.05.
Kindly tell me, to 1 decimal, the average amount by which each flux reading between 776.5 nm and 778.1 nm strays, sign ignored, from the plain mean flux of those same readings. 1.3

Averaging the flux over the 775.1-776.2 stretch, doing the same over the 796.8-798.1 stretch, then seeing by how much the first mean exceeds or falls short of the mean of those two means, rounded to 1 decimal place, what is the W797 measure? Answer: -1.2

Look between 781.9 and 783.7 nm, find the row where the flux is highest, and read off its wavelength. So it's 781.990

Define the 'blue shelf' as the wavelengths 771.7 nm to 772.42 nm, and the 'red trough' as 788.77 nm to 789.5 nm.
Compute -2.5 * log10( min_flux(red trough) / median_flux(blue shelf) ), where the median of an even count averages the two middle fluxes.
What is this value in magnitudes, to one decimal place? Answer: 0.3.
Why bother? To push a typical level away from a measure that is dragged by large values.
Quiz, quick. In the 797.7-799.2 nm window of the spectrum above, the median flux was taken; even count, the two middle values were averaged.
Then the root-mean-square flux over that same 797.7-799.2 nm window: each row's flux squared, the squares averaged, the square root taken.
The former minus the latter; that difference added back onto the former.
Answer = 24.1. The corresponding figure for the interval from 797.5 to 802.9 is 22.5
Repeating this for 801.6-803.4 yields 22.1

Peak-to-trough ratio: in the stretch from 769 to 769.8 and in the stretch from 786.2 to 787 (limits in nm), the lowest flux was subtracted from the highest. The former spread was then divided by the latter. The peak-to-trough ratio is 1.2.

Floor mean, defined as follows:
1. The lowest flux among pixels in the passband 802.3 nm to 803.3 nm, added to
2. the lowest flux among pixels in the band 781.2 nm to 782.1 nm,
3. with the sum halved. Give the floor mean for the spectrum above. 20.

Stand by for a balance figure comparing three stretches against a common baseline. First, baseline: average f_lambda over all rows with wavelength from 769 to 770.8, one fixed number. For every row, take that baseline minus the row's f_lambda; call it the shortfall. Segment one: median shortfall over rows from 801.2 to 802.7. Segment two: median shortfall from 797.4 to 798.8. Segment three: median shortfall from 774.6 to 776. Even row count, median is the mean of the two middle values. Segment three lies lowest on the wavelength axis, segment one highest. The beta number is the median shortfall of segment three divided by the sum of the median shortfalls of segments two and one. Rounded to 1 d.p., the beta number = -0.2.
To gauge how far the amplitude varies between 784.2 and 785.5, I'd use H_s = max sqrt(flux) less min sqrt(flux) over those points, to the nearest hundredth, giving 0.83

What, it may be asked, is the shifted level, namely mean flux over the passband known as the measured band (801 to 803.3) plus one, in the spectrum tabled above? 23.9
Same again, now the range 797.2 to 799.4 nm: 24.3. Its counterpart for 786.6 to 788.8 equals 25.3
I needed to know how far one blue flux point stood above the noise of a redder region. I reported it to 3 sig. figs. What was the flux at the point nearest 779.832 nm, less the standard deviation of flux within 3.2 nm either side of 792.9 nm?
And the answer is 19.9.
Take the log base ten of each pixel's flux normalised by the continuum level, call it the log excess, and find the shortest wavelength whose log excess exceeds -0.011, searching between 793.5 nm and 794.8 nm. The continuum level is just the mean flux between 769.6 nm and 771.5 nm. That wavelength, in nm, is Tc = 794.147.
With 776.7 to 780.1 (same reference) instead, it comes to 776.964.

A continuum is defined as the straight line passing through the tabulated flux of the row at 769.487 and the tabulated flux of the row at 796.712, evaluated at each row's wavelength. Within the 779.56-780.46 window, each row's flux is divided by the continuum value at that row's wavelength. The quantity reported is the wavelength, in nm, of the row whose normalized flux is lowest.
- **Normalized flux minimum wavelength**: 780.012 nm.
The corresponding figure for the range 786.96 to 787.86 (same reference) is 787.229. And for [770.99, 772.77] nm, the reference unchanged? 772.505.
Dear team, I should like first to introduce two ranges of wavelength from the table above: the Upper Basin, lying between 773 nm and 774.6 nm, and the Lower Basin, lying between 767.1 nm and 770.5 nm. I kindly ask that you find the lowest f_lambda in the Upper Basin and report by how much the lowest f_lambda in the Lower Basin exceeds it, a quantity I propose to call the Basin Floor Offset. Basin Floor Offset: -2.9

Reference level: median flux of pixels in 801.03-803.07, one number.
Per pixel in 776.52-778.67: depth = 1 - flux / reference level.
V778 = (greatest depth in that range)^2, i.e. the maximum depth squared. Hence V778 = 0.015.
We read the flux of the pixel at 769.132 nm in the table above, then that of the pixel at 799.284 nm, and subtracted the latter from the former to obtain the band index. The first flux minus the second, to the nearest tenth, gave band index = -0.3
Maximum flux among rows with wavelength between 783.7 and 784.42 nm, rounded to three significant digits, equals 30.9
